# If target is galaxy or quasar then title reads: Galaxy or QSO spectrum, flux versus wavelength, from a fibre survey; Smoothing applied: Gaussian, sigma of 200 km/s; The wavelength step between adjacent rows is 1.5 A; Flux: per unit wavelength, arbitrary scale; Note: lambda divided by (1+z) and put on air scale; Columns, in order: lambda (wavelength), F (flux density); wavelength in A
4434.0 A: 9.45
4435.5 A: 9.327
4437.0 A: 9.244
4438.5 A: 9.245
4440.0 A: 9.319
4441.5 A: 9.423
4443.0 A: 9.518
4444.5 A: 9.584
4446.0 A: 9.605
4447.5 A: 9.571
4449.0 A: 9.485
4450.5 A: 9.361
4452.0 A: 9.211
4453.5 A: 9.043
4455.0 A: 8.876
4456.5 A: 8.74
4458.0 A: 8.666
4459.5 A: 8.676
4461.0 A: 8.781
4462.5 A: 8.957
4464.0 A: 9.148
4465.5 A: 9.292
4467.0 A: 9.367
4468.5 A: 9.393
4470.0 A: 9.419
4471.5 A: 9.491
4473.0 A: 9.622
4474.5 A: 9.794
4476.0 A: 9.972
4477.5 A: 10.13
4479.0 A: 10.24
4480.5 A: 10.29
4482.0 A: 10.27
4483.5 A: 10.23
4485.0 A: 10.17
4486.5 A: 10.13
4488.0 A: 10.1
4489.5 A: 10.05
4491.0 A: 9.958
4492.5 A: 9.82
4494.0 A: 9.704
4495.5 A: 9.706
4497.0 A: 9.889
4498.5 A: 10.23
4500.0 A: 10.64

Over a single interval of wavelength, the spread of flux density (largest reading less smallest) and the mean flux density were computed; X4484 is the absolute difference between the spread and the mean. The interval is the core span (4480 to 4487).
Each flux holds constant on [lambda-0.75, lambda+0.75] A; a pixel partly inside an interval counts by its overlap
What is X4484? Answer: 10.1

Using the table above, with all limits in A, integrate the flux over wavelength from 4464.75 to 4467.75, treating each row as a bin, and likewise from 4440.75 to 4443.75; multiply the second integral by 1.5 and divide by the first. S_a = 1.52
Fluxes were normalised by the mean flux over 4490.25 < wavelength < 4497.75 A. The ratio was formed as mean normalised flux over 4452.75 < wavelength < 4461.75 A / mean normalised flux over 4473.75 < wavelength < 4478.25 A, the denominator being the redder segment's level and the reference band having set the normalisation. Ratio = 0.88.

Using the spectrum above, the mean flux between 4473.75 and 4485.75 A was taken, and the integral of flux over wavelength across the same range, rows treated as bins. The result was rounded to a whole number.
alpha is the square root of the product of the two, 35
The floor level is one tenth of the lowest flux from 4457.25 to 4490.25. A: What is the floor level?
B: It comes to 0.87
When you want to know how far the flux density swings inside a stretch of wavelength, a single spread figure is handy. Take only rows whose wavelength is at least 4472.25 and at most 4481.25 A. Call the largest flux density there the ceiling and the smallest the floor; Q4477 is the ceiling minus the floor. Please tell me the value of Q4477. 0.7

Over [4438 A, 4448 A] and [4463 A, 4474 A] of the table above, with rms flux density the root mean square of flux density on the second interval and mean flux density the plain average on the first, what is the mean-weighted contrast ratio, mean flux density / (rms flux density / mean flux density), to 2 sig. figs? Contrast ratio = 9.5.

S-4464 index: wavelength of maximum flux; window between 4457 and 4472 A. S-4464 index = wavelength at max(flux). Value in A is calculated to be 4471.5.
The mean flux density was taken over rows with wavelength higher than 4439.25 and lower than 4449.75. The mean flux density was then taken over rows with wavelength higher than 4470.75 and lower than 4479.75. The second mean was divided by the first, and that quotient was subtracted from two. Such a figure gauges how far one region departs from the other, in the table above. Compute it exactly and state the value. 0.96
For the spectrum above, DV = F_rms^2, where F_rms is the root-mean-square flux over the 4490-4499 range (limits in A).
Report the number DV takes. 98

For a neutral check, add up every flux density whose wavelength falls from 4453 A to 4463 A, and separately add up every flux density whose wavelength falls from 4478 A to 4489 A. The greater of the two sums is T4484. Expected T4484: 71.4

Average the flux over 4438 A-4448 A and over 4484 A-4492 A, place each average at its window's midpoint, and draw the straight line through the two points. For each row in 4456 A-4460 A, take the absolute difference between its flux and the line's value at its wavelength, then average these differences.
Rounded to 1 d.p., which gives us 1.0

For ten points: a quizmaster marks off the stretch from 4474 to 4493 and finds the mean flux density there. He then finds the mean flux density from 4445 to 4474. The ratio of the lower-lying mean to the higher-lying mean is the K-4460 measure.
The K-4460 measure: 0.91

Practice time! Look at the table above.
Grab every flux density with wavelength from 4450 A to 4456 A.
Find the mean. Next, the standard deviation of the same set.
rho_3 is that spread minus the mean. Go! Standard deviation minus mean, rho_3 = -8.9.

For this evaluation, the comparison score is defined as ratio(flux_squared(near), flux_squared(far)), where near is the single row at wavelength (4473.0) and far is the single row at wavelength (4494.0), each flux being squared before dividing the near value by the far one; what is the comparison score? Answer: 0.98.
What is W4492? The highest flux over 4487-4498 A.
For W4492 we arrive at 10.1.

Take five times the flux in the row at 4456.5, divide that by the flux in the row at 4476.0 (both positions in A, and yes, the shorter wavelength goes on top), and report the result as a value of 4.4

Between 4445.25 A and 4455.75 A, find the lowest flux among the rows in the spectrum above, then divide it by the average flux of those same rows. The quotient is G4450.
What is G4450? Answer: 0.954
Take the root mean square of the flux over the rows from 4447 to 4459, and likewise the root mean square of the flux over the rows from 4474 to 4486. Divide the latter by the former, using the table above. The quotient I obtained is 1.11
